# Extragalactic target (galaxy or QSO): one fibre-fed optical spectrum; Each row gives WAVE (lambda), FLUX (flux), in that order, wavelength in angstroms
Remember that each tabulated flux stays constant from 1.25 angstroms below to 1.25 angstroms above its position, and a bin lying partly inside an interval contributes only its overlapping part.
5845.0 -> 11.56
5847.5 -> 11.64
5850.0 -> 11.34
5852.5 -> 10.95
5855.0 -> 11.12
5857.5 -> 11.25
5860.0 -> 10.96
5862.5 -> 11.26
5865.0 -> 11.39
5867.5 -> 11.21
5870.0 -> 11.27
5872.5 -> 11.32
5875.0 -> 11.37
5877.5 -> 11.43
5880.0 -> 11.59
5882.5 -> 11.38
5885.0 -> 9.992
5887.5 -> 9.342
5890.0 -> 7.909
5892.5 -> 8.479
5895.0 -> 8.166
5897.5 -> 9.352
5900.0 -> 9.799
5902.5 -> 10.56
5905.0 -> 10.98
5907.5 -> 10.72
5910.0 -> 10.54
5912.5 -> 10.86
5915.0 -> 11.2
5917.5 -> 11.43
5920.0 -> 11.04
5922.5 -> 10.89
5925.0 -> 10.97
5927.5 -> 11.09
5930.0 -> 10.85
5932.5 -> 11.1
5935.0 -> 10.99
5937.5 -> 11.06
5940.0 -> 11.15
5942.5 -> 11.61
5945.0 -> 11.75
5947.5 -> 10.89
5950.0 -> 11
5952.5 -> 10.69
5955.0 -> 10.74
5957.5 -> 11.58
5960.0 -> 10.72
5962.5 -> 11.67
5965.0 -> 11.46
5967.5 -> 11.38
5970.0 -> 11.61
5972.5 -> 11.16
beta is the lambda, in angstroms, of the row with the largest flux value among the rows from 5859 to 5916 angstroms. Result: 5880.0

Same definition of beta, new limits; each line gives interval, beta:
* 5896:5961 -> 5945.0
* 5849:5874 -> 5865.0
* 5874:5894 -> 5880.0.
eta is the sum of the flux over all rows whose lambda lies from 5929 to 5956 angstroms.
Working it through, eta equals 122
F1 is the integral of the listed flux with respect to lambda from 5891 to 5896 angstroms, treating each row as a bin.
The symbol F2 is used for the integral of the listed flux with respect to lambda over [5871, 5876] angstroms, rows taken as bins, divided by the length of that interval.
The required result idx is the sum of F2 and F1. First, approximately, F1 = 41.5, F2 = 11.3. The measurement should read 52.9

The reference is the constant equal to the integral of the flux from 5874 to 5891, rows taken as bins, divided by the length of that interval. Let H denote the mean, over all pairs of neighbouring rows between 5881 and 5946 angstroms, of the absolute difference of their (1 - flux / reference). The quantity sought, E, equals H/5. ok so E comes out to 0.0081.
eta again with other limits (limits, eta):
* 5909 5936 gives 121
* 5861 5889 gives 122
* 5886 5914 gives 107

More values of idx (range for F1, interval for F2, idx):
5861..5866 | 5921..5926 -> 67.5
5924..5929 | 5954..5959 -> 66.3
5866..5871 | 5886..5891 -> 65.0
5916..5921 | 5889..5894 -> 64.4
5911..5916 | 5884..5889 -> 64.5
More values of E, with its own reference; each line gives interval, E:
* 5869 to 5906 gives 0.0105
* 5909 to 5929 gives 0.0045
